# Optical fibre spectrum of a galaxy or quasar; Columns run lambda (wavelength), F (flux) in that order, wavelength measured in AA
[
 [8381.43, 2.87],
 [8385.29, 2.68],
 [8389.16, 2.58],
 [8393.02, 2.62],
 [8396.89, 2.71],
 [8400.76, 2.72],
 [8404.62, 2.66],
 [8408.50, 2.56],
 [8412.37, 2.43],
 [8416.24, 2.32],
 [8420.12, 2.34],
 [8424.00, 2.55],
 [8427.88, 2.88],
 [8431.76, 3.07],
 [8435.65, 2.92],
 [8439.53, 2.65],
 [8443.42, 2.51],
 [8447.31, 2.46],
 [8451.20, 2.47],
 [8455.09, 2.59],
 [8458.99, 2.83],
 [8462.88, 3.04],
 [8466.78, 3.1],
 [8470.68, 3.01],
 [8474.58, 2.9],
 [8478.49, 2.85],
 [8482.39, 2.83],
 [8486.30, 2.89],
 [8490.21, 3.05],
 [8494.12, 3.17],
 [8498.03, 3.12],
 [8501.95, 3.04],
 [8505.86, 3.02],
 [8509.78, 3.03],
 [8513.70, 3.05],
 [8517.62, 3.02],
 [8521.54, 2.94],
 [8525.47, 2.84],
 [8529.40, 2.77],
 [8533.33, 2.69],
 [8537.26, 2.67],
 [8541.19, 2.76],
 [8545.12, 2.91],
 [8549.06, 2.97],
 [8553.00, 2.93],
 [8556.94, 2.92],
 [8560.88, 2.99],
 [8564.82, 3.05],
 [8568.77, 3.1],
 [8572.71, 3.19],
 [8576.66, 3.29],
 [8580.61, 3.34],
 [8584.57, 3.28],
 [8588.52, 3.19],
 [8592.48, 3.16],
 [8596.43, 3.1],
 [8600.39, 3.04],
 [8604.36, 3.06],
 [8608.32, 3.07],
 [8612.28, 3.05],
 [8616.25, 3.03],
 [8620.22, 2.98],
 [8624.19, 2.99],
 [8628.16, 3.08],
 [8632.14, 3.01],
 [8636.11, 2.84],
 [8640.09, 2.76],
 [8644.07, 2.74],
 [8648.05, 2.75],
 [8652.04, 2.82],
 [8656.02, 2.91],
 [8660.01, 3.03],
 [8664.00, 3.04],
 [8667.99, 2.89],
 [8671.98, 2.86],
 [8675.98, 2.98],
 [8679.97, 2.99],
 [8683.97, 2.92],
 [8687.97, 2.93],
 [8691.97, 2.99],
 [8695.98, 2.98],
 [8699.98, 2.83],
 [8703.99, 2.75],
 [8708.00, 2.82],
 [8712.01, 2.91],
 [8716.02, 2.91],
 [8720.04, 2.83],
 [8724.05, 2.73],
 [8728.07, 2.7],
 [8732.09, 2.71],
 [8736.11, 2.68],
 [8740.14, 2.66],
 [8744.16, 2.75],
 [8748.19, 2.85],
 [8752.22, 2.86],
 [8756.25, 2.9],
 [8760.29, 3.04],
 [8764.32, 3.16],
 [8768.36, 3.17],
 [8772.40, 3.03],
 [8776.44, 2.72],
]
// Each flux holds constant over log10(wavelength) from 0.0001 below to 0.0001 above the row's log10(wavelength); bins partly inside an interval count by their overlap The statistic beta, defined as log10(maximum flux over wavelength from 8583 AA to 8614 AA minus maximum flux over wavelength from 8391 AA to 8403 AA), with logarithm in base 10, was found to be -0.25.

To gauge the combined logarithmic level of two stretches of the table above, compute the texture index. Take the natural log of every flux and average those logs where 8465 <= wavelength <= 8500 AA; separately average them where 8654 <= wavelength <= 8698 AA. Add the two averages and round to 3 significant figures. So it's 2.18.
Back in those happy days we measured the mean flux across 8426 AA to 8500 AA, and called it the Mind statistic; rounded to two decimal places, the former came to 2.86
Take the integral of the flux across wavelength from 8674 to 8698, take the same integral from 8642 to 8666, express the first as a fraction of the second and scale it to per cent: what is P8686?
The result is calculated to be 103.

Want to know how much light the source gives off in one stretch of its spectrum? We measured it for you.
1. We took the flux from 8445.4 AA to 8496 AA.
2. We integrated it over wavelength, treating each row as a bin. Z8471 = 145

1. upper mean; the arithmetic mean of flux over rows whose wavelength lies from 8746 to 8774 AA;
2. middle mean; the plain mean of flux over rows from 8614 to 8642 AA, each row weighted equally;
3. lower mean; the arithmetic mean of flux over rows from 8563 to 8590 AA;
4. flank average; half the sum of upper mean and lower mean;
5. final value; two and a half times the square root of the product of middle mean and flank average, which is 7.57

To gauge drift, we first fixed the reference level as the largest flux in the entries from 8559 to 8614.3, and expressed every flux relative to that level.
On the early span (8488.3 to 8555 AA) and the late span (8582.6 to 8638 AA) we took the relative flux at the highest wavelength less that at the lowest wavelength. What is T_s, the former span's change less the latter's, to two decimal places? 0.32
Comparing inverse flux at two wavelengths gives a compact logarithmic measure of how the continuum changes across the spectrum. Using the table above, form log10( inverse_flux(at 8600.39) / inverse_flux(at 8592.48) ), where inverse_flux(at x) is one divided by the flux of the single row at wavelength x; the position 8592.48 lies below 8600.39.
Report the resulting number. 0.017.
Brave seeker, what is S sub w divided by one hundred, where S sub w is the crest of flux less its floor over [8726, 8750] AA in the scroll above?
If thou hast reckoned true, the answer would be 0.0019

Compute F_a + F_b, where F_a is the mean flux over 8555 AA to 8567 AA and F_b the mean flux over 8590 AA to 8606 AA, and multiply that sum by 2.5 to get 15.2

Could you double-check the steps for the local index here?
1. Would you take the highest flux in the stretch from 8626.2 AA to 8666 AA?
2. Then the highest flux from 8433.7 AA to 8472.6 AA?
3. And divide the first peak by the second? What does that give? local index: 0.99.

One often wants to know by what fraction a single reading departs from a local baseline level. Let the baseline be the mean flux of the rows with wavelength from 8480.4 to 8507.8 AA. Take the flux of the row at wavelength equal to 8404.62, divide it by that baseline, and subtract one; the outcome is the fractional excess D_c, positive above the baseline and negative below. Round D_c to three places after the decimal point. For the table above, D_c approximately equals -0.118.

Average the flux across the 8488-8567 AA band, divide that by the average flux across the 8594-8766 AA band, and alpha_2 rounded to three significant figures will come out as 1.01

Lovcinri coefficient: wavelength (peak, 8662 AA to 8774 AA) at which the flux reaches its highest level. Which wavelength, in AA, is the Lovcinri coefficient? 8768.36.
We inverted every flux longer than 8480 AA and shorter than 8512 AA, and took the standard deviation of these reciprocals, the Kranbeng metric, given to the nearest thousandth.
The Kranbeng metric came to 0.012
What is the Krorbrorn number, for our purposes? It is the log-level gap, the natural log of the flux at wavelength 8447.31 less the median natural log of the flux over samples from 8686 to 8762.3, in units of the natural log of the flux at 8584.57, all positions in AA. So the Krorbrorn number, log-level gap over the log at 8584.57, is -0.12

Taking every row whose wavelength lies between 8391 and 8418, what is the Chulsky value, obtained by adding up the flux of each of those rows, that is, 18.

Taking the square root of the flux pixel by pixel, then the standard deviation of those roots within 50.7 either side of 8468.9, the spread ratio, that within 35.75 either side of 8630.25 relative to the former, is 0.50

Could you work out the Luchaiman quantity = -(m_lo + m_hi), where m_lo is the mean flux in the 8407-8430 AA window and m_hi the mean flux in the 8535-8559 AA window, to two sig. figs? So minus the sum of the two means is -5.4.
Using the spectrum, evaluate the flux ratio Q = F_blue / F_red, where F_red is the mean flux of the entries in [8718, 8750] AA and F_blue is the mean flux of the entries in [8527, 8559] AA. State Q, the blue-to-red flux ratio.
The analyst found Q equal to 1.03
